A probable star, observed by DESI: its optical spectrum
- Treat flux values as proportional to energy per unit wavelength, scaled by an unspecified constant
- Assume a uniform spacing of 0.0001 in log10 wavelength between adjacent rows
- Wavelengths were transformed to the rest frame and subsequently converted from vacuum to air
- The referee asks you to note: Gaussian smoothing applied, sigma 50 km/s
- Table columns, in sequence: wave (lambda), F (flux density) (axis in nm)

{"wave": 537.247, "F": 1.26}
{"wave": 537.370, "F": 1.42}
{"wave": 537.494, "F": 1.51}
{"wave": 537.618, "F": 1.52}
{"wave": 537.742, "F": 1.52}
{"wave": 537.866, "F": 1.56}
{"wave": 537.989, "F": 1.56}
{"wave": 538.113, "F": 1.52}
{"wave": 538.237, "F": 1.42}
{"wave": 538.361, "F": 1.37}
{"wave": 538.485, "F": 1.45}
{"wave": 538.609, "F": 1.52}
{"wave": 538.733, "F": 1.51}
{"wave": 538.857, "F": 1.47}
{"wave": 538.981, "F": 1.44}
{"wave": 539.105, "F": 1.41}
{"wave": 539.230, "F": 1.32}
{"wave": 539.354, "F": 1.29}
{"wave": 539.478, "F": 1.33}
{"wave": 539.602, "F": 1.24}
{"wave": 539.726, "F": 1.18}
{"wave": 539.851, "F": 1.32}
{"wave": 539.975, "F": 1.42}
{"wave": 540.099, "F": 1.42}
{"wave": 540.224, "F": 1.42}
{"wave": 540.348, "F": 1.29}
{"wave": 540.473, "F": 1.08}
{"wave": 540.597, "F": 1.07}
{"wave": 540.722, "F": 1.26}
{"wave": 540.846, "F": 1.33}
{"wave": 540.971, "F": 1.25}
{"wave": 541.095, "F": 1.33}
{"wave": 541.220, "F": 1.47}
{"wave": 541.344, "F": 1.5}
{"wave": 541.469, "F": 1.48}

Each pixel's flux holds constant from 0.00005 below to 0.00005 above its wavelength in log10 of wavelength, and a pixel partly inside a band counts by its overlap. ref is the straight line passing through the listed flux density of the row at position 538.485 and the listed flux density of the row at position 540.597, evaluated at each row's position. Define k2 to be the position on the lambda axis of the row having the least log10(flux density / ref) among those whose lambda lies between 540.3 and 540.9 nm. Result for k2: 540.473 nm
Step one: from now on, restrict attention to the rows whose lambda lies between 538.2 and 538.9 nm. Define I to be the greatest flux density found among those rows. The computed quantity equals 1.52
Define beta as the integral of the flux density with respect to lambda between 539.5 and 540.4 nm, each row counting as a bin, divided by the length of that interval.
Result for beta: 1.33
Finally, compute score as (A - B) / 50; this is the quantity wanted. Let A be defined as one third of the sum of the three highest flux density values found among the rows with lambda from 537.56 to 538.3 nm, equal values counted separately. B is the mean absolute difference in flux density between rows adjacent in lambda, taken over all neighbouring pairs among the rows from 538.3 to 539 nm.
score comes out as 0.0300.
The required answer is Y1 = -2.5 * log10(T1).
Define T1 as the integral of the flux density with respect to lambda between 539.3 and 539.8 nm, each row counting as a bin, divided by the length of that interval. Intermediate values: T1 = 1.26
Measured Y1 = -0.25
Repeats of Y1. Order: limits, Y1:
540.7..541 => -0.27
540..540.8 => -0.26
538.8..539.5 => -0.35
